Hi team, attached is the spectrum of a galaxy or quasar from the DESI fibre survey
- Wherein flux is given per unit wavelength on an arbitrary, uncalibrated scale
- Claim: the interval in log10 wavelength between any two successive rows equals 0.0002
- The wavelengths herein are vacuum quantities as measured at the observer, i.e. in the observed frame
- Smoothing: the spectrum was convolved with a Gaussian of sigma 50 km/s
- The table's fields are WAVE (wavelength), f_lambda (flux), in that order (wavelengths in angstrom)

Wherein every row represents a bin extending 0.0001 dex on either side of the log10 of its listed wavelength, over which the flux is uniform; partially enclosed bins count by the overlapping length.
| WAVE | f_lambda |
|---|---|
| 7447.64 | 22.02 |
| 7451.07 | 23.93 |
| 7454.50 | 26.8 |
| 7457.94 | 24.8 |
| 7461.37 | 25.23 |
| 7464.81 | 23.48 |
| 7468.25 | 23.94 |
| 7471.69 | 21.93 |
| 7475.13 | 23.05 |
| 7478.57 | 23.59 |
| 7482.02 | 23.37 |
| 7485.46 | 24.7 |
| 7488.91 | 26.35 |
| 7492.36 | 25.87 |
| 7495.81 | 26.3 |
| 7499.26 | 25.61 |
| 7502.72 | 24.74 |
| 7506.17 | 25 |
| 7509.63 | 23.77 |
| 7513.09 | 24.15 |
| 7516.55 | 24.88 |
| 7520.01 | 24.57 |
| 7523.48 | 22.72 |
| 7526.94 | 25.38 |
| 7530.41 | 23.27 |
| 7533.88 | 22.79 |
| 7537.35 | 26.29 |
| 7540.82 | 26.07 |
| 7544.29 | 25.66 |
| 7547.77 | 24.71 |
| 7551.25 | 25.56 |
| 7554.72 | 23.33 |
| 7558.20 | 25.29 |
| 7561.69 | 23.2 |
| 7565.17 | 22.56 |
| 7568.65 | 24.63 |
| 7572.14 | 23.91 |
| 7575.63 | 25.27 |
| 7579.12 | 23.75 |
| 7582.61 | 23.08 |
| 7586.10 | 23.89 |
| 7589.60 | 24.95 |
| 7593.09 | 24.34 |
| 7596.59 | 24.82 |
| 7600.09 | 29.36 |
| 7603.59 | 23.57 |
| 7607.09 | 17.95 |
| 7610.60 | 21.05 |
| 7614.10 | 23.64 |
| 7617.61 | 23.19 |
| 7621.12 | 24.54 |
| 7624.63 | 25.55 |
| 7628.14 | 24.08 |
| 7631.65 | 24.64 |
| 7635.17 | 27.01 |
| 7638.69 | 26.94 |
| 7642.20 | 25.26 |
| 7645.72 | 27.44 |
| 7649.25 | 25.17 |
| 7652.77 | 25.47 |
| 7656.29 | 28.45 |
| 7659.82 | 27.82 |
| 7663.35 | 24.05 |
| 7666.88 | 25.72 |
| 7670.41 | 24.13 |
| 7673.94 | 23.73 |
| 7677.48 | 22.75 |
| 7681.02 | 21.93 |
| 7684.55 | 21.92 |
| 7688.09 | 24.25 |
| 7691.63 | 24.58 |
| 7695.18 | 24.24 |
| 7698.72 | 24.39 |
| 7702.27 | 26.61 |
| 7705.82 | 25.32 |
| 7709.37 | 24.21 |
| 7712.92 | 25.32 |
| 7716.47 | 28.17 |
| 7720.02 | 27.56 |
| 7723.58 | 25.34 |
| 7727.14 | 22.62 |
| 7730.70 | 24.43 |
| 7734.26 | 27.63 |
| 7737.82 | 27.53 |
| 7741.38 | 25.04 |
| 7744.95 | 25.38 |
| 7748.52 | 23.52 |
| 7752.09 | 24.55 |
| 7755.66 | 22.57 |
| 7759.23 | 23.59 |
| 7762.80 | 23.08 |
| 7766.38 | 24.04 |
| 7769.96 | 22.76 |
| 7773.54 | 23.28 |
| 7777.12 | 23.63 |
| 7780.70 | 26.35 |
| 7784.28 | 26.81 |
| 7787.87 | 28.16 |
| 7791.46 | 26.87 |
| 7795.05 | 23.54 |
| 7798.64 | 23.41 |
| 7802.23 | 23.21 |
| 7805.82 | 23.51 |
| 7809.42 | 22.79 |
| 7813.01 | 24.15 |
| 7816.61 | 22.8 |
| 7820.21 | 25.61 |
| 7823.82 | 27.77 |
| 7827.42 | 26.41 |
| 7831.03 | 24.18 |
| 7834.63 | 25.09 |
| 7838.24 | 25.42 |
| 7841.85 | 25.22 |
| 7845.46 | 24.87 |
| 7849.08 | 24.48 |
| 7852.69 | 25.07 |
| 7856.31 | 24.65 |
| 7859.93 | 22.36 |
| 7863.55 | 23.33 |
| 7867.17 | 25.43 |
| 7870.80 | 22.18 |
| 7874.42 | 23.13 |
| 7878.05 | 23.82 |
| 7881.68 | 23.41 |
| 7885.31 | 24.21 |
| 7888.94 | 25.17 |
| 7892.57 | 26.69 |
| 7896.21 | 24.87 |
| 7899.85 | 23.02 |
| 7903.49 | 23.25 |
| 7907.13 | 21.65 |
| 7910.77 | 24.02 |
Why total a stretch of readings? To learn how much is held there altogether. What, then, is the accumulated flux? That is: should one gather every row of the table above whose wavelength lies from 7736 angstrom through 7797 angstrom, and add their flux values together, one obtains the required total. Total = 421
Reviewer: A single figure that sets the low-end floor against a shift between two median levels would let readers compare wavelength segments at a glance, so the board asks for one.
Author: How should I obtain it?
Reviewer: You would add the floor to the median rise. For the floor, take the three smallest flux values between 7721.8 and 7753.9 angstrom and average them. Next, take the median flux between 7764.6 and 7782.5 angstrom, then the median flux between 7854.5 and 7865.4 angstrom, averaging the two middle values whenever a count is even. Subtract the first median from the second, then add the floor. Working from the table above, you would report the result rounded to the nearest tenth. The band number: 23.2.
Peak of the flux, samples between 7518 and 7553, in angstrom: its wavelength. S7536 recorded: 7537.35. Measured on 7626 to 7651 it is 7645.72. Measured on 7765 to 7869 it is 7787.87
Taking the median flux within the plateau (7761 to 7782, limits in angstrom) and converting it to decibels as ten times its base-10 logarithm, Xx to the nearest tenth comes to 13.7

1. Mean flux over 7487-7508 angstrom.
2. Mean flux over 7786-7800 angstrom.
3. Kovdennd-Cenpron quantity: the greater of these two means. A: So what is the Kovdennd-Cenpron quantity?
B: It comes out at 26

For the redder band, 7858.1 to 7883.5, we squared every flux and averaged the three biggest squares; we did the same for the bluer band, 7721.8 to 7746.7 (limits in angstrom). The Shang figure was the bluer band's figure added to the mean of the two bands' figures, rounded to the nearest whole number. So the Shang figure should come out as 1376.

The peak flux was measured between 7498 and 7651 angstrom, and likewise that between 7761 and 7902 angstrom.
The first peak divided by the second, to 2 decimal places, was 1.04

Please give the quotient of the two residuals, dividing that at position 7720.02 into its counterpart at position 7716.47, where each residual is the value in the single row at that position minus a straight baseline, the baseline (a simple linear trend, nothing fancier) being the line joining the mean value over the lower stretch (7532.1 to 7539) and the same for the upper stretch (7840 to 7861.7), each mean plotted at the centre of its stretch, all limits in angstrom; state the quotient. 1.2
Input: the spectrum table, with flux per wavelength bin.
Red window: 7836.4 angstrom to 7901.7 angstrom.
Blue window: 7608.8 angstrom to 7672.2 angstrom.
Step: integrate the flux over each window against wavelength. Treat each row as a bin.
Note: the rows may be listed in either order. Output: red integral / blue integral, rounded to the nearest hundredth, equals 0.99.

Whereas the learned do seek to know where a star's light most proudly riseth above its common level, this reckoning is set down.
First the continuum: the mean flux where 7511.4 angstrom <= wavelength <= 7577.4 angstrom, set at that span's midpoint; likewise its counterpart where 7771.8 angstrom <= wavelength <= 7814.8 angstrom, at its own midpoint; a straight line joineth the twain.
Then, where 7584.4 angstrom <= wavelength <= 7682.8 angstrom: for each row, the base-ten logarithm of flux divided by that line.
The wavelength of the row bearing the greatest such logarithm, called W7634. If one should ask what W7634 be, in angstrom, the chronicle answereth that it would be 7600.09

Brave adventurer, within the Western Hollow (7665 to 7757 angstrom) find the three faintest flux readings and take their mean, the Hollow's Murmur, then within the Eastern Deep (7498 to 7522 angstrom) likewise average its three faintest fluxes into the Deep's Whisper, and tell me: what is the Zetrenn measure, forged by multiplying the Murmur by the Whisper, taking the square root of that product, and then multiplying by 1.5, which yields 34.7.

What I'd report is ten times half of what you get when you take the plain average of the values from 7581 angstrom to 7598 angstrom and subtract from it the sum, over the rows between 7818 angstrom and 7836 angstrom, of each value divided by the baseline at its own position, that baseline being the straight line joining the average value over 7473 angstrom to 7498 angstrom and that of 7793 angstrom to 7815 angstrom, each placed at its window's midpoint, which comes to 93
